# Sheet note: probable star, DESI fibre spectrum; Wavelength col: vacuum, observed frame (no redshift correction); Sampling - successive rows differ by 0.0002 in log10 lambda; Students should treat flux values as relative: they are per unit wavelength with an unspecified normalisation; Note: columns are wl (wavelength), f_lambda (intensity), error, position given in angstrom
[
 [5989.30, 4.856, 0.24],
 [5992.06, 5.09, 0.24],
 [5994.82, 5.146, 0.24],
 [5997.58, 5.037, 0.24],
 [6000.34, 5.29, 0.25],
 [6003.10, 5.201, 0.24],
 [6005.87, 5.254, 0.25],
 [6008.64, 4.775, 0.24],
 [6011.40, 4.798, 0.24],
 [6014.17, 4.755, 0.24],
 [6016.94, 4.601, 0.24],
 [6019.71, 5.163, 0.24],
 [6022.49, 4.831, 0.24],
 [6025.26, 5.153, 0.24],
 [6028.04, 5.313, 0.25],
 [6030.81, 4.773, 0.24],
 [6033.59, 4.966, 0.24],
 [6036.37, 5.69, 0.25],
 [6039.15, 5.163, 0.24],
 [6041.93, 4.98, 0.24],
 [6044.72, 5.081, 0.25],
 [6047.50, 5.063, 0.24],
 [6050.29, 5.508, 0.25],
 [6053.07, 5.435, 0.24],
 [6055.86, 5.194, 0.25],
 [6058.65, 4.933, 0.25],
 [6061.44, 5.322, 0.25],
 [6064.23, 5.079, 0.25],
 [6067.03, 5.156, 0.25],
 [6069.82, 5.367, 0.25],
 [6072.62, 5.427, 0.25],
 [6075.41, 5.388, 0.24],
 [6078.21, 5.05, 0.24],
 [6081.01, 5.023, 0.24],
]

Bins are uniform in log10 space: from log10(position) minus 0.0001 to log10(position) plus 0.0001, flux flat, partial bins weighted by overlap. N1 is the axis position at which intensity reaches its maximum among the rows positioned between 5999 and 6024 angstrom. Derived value 6000.34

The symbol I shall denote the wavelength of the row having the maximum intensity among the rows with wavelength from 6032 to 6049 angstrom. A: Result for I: 6036.37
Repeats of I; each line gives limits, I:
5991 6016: 6000.34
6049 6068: 6050.29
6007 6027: 6019.71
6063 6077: 6072.62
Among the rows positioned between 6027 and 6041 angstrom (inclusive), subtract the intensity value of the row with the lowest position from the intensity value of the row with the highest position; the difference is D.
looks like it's -0.15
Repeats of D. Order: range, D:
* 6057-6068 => 0.22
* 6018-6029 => 0.15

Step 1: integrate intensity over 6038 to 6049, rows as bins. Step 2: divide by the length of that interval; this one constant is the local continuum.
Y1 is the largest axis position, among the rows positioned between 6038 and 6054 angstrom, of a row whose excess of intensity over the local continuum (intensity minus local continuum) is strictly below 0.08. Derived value 6047.50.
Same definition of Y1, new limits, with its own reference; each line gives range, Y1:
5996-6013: 6011.40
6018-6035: 6033.59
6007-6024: 6022.49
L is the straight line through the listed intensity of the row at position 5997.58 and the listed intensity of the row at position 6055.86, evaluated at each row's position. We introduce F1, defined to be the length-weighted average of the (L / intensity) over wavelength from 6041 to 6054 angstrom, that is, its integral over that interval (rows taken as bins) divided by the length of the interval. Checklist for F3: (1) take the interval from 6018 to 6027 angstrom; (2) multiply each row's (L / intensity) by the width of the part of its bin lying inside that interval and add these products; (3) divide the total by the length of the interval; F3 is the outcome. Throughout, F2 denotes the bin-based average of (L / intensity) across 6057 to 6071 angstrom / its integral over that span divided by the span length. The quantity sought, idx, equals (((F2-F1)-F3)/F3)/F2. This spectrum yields -0.97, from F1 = 0.99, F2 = 1.010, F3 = 1.013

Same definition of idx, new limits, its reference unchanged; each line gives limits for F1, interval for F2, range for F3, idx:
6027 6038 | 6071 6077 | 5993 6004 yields -1.05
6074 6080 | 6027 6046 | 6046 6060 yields -1.00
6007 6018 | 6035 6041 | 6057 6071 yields -1.16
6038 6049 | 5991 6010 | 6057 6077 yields -1.04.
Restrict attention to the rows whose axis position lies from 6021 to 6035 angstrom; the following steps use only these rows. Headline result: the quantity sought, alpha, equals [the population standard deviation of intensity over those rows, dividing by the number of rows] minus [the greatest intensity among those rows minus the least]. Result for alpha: -0.34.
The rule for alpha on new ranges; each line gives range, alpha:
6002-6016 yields -0.28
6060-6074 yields -0.22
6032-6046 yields -0.46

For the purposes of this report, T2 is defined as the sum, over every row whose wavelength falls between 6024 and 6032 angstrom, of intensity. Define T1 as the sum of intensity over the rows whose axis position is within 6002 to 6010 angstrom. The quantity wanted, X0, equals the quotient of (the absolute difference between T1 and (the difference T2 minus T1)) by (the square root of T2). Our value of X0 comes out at 3.90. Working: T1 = 15.2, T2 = 15.24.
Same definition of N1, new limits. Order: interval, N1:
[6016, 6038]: 6036.37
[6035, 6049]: 6036.37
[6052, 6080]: 6053.07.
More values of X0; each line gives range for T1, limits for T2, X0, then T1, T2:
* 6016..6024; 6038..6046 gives 3.58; 14.6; 15.22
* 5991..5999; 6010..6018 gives 4.36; 15.3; 14.15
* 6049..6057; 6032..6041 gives 4.14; 16.1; 15.82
